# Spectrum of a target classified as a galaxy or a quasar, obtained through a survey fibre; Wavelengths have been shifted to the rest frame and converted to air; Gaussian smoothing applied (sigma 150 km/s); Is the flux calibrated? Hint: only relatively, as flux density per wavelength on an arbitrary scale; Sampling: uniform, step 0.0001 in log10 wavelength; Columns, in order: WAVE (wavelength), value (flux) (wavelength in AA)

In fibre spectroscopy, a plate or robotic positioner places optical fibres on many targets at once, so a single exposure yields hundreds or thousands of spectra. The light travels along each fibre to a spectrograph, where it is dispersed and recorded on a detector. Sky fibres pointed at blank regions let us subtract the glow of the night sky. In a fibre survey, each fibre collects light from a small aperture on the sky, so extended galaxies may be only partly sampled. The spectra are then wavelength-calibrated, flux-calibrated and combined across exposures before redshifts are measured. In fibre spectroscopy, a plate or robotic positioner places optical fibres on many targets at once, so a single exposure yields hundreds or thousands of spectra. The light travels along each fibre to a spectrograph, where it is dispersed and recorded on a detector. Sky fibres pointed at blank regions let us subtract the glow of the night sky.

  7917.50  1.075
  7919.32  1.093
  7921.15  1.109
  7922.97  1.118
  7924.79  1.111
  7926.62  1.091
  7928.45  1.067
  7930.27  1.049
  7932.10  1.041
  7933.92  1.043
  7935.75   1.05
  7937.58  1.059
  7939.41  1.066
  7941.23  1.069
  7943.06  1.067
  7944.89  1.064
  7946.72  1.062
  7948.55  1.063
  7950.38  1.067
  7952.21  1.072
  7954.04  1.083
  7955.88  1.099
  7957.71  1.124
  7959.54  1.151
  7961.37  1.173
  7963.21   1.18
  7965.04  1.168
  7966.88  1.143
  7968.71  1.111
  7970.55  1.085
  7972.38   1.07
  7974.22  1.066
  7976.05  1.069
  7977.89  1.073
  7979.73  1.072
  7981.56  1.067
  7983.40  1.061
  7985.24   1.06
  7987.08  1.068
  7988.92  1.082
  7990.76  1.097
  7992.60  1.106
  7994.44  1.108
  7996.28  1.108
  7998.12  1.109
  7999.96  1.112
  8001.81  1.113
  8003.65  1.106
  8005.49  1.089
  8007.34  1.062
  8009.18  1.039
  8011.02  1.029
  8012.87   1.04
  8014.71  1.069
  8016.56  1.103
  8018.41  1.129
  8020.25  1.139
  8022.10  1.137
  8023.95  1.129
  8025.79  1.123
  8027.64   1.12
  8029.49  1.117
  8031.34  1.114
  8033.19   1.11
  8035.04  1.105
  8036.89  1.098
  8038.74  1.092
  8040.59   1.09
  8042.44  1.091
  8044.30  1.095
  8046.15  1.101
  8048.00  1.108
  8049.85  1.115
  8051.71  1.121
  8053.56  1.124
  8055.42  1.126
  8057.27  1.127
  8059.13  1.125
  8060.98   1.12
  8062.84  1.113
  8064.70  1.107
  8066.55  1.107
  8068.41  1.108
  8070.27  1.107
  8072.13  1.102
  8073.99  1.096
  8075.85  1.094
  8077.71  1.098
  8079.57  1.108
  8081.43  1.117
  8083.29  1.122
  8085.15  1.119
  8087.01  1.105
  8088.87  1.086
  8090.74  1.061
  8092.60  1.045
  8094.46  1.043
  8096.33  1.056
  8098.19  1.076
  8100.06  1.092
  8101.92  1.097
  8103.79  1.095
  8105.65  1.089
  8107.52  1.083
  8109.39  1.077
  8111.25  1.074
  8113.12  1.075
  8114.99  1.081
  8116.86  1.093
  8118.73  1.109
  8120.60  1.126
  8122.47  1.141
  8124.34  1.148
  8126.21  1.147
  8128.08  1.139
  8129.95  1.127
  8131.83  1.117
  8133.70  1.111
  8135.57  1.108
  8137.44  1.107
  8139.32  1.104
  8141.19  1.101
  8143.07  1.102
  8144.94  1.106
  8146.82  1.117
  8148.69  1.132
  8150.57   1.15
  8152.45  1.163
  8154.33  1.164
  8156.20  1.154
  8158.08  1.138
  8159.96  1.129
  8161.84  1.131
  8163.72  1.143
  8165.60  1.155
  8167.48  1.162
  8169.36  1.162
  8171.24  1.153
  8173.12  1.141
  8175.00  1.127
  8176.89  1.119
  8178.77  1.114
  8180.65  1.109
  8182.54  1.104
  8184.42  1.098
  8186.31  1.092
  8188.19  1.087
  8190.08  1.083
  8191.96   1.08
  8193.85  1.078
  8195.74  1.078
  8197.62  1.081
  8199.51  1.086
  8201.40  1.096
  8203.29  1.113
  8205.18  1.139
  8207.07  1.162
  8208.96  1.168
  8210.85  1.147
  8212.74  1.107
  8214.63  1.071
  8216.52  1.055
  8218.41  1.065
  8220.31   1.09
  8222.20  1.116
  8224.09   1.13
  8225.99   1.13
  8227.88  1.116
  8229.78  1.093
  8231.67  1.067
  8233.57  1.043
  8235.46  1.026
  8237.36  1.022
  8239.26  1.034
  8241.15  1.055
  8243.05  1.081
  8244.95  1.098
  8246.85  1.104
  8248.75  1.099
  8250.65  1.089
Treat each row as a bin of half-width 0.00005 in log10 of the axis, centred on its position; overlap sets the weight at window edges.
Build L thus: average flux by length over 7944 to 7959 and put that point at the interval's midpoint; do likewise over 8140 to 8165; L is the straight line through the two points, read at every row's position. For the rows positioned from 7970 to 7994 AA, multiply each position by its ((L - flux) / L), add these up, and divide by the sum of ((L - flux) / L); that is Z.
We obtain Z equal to 7979.5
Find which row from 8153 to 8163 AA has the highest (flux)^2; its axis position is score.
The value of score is 8154.33 AA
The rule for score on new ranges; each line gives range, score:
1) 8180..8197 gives 8180.65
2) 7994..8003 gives 8001.81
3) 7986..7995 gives 7994.44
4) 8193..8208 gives 8207.07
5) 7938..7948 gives 7941.23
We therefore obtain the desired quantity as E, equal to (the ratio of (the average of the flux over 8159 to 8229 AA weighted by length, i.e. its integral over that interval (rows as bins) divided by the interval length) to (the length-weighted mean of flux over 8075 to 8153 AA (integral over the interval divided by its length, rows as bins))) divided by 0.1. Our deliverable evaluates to 10.1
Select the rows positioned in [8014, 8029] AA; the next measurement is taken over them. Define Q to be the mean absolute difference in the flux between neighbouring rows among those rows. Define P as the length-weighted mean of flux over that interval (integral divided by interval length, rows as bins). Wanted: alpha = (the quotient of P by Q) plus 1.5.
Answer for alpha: 90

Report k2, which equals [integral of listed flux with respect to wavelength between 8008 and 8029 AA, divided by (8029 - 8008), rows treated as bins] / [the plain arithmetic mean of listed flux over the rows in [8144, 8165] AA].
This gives 0.96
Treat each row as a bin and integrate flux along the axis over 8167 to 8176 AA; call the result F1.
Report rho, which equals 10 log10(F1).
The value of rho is 10.1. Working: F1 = 10.33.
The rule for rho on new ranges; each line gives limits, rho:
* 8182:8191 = 9.9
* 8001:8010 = 9.9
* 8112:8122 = 10.4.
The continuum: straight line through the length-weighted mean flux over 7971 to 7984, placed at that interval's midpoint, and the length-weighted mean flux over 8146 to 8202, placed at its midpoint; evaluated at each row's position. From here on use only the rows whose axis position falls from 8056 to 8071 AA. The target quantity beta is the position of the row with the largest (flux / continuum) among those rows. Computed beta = 8057.27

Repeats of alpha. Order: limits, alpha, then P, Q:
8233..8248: 73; 1.06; 0.0147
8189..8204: 192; 1.09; 0.0057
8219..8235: 62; 1.10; 0.0181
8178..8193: 227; 1.10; 0.0049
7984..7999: 157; 1.09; 0.0070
